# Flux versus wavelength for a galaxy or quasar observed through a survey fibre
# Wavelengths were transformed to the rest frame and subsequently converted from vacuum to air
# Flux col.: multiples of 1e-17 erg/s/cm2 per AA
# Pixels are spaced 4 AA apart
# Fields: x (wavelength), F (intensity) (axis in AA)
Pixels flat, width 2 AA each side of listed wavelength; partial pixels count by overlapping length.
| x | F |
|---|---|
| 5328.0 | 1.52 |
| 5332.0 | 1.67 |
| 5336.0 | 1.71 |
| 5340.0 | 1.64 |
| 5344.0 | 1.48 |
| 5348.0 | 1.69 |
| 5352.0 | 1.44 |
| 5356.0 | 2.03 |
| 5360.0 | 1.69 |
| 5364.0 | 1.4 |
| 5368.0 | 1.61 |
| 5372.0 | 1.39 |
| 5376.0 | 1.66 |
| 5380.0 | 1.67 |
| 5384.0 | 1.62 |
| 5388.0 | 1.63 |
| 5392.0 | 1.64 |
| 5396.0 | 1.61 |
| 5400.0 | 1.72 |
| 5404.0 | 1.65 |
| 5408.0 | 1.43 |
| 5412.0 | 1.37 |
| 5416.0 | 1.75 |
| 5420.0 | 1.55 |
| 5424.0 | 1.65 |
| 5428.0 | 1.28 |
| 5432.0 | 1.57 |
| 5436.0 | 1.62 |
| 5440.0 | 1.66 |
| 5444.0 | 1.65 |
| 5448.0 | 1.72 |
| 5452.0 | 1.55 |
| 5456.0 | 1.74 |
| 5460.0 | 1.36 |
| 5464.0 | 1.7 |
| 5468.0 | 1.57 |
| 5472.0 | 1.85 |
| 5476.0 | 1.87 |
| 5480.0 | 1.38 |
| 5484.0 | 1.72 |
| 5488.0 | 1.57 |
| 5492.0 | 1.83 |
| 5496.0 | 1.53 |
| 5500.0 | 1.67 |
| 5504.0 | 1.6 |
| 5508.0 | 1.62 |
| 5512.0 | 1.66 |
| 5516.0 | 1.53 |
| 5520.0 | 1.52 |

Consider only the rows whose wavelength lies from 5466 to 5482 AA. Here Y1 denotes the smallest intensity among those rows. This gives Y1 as 1.38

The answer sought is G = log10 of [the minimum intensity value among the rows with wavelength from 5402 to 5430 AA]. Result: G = 0.107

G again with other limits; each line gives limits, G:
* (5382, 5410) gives 0.155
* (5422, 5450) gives 0.107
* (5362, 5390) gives 0.143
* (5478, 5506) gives 0.140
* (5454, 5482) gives 0.134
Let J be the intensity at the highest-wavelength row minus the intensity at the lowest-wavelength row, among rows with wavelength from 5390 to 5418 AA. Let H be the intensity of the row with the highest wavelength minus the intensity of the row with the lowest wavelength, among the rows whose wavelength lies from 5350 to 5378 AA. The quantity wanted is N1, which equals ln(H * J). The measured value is -3.7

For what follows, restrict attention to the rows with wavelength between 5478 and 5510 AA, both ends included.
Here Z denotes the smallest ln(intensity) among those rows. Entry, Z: 0.32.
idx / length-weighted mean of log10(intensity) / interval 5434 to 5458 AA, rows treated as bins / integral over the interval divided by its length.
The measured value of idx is 0.219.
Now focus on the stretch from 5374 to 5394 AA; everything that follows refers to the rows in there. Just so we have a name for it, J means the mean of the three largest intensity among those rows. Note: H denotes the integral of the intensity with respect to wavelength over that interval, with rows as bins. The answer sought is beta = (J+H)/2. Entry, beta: 17.3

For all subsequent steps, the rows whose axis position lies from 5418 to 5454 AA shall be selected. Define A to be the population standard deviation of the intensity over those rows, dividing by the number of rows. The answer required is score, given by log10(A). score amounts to -0.92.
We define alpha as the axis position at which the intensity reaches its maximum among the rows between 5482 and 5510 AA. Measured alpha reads 5492.0 AA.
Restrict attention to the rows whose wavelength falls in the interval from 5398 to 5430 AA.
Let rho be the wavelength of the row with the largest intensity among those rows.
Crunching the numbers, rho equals 5416.0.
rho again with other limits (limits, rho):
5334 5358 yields 5356.0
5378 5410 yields 5400.0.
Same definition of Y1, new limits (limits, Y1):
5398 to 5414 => 1.37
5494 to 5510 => 1.53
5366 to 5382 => 1.39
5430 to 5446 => 1.57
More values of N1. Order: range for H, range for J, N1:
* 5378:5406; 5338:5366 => -5.3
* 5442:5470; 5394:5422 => -5.3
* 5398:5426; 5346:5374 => -3.9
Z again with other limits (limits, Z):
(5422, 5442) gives 0.25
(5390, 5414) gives 0.31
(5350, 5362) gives 0.36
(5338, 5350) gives 0.39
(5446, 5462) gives 0.31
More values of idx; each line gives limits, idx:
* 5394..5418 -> 0.199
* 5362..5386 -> 0.191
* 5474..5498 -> 0.215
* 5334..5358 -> 0.219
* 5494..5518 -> 0.204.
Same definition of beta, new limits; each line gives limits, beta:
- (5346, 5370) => 20.6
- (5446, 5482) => 30.4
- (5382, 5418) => 29.7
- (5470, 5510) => 34.2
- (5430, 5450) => 17.3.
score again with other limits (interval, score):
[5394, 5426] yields -0.90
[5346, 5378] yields -0.70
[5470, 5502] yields -0.79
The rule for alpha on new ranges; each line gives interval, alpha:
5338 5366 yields 5356.0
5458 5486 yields 5476.0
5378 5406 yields 5400.0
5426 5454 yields 5448.0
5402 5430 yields 5416.0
